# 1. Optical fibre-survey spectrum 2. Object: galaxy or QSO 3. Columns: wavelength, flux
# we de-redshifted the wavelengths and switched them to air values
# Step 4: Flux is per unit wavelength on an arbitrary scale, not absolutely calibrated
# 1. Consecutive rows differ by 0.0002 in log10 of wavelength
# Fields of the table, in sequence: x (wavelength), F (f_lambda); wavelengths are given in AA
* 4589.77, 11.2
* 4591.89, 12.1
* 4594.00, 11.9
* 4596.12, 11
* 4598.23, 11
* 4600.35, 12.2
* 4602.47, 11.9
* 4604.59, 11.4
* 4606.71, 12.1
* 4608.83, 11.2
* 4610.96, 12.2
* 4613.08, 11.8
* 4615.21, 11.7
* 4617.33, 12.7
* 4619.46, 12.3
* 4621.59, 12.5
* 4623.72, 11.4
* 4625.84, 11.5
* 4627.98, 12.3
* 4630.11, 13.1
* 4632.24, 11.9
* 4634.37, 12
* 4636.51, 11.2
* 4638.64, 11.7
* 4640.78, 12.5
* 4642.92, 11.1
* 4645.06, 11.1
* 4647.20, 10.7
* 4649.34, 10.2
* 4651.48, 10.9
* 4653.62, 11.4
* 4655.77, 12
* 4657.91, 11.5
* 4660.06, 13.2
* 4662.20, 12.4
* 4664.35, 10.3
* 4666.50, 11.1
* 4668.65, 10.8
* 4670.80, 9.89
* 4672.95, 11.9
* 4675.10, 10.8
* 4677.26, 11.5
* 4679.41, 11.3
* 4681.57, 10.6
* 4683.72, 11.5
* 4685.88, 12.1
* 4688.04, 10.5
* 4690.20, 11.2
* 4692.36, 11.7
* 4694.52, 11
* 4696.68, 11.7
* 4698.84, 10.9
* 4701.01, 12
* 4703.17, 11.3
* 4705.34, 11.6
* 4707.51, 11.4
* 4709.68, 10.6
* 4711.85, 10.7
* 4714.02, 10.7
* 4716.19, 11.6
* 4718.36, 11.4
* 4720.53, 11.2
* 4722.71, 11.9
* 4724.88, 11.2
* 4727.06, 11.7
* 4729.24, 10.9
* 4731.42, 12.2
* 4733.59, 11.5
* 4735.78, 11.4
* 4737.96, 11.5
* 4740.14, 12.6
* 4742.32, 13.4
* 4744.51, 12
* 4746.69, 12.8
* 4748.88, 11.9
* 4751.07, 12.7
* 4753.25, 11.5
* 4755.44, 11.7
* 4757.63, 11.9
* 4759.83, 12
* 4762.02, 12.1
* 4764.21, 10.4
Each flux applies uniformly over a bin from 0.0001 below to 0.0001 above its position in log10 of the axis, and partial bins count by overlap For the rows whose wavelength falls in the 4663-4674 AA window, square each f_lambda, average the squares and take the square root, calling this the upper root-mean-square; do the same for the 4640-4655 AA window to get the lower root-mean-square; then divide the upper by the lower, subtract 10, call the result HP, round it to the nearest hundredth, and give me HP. -9.03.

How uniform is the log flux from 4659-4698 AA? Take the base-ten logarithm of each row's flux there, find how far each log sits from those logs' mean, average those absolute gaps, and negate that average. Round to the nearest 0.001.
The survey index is -0.024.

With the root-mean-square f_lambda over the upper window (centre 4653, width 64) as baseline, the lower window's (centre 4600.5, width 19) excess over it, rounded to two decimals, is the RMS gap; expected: 0.15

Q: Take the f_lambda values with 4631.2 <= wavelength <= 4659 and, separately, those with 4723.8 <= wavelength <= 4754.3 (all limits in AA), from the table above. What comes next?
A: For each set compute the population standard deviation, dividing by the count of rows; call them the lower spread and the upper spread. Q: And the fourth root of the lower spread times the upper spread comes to 0.800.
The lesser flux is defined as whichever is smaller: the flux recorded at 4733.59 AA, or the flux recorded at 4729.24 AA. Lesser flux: 10.9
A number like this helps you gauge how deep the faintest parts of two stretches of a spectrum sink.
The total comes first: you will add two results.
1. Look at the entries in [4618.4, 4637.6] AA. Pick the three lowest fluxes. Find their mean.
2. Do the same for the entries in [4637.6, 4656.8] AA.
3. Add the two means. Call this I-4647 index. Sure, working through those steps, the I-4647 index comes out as 22.0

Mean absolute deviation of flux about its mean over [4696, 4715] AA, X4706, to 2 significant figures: 0.43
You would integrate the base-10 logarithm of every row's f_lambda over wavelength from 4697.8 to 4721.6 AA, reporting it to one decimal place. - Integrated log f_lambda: 25.0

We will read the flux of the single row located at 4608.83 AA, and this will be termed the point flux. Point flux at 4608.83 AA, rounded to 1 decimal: 11.2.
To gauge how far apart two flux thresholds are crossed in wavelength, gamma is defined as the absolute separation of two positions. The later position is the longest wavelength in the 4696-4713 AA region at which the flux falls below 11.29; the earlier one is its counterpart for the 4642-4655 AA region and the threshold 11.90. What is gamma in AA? 58.2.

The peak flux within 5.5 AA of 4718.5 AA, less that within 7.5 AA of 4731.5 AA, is -0.30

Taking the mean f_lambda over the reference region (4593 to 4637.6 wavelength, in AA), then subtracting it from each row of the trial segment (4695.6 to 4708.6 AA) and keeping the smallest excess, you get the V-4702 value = -1.0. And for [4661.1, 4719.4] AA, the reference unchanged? -2.0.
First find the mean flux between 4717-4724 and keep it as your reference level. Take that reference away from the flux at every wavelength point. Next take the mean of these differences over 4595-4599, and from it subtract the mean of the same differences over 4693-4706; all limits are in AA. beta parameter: -0.4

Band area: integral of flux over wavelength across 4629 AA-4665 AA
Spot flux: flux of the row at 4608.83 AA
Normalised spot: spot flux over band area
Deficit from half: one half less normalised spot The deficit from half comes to 0.473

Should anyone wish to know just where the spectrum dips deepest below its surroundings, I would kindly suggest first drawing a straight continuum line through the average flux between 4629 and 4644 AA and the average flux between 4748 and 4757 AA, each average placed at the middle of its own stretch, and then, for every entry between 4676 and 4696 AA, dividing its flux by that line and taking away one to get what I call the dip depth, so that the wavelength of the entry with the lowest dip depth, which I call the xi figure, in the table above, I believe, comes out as 4688.04 AA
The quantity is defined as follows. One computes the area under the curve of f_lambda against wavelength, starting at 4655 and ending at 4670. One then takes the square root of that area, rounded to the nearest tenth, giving 13.2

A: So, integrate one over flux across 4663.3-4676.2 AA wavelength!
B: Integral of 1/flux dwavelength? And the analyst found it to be 1.2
